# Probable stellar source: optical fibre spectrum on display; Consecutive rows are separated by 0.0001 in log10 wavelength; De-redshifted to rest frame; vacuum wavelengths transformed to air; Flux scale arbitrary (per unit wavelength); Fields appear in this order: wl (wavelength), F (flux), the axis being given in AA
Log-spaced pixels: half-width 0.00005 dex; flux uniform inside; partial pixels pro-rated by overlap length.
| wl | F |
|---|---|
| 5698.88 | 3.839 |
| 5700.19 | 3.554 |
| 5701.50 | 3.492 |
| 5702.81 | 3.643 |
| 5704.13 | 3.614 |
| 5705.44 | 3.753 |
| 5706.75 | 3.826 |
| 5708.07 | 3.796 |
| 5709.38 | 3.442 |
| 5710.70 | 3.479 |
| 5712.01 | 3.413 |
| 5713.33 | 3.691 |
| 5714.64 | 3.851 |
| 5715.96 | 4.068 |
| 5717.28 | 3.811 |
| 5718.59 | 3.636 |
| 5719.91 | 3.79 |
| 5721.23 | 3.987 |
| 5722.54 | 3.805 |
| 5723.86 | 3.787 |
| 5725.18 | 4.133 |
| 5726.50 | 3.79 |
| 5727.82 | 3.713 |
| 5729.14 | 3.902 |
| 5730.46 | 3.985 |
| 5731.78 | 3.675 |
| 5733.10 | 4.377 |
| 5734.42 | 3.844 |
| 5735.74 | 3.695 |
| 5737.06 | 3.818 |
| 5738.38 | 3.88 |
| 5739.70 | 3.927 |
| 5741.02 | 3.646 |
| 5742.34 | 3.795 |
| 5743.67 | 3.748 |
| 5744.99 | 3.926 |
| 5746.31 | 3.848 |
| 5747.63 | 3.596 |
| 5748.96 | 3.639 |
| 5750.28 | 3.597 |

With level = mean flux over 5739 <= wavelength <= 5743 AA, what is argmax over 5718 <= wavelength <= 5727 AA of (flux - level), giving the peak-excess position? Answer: 5725.18 AA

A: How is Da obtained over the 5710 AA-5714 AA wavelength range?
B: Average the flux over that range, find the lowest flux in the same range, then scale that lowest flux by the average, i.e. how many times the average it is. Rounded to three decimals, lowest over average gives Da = 0.967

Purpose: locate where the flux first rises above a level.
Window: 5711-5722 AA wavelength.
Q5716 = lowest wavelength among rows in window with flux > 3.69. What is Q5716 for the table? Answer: 5713.33 AA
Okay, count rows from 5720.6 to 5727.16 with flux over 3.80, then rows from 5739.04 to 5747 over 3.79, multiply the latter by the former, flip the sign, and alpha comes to -12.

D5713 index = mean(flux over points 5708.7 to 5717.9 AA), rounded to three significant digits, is 3.68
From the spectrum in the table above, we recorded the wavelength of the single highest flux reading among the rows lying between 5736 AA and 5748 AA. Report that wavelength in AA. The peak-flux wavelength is 5739.70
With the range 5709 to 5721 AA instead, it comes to 5715.96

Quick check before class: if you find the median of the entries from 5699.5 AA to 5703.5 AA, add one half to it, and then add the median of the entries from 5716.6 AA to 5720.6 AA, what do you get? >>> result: 7.84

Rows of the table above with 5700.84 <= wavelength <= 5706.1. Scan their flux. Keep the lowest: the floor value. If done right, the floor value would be 3.492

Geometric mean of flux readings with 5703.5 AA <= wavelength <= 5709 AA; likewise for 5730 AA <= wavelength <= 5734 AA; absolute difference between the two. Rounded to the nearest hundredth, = 0.26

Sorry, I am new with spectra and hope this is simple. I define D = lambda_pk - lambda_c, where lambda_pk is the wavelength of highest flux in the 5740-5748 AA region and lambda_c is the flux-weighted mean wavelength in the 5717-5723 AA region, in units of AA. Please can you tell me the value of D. 25.1 AA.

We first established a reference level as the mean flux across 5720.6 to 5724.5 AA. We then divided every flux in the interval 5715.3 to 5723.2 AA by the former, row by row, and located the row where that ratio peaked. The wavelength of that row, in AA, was 5715.96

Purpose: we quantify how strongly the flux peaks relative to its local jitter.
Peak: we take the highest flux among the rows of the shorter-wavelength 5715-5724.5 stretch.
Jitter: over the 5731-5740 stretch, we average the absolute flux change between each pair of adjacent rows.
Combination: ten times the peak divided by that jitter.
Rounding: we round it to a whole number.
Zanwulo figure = 151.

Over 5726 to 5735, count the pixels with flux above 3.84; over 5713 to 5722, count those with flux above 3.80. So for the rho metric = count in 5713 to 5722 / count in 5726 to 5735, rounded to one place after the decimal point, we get 1.0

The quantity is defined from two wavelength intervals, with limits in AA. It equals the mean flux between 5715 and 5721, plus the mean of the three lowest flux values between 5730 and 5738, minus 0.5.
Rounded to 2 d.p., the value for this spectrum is 7.06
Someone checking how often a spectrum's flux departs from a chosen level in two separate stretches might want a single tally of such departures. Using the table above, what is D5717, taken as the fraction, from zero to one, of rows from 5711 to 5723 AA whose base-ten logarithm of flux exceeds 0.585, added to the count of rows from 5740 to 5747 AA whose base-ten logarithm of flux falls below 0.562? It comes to 1.3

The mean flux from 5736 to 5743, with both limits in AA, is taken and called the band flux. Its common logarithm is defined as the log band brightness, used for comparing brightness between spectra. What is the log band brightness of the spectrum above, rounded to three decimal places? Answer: 0.581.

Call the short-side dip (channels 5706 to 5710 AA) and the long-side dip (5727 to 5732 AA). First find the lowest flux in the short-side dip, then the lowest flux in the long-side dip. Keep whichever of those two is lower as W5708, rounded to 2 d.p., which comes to 3.44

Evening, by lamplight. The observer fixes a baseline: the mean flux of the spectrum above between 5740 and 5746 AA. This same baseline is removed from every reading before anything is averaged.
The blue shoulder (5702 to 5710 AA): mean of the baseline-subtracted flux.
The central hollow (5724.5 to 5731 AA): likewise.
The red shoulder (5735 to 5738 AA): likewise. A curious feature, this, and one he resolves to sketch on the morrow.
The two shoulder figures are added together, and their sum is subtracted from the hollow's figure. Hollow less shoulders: 0.25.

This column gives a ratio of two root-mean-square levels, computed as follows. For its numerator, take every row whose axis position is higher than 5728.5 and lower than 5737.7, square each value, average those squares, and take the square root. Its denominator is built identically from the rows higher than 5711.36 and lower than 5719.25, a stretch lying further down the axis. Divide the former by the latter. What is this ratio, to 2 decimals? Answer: 1.04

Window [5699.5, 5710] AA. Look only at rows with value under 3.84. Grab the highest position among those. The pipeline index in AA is 5709.38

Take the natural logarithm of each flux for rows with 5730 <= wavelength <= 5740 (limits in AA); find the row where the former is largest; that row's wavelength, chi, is 5733.10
